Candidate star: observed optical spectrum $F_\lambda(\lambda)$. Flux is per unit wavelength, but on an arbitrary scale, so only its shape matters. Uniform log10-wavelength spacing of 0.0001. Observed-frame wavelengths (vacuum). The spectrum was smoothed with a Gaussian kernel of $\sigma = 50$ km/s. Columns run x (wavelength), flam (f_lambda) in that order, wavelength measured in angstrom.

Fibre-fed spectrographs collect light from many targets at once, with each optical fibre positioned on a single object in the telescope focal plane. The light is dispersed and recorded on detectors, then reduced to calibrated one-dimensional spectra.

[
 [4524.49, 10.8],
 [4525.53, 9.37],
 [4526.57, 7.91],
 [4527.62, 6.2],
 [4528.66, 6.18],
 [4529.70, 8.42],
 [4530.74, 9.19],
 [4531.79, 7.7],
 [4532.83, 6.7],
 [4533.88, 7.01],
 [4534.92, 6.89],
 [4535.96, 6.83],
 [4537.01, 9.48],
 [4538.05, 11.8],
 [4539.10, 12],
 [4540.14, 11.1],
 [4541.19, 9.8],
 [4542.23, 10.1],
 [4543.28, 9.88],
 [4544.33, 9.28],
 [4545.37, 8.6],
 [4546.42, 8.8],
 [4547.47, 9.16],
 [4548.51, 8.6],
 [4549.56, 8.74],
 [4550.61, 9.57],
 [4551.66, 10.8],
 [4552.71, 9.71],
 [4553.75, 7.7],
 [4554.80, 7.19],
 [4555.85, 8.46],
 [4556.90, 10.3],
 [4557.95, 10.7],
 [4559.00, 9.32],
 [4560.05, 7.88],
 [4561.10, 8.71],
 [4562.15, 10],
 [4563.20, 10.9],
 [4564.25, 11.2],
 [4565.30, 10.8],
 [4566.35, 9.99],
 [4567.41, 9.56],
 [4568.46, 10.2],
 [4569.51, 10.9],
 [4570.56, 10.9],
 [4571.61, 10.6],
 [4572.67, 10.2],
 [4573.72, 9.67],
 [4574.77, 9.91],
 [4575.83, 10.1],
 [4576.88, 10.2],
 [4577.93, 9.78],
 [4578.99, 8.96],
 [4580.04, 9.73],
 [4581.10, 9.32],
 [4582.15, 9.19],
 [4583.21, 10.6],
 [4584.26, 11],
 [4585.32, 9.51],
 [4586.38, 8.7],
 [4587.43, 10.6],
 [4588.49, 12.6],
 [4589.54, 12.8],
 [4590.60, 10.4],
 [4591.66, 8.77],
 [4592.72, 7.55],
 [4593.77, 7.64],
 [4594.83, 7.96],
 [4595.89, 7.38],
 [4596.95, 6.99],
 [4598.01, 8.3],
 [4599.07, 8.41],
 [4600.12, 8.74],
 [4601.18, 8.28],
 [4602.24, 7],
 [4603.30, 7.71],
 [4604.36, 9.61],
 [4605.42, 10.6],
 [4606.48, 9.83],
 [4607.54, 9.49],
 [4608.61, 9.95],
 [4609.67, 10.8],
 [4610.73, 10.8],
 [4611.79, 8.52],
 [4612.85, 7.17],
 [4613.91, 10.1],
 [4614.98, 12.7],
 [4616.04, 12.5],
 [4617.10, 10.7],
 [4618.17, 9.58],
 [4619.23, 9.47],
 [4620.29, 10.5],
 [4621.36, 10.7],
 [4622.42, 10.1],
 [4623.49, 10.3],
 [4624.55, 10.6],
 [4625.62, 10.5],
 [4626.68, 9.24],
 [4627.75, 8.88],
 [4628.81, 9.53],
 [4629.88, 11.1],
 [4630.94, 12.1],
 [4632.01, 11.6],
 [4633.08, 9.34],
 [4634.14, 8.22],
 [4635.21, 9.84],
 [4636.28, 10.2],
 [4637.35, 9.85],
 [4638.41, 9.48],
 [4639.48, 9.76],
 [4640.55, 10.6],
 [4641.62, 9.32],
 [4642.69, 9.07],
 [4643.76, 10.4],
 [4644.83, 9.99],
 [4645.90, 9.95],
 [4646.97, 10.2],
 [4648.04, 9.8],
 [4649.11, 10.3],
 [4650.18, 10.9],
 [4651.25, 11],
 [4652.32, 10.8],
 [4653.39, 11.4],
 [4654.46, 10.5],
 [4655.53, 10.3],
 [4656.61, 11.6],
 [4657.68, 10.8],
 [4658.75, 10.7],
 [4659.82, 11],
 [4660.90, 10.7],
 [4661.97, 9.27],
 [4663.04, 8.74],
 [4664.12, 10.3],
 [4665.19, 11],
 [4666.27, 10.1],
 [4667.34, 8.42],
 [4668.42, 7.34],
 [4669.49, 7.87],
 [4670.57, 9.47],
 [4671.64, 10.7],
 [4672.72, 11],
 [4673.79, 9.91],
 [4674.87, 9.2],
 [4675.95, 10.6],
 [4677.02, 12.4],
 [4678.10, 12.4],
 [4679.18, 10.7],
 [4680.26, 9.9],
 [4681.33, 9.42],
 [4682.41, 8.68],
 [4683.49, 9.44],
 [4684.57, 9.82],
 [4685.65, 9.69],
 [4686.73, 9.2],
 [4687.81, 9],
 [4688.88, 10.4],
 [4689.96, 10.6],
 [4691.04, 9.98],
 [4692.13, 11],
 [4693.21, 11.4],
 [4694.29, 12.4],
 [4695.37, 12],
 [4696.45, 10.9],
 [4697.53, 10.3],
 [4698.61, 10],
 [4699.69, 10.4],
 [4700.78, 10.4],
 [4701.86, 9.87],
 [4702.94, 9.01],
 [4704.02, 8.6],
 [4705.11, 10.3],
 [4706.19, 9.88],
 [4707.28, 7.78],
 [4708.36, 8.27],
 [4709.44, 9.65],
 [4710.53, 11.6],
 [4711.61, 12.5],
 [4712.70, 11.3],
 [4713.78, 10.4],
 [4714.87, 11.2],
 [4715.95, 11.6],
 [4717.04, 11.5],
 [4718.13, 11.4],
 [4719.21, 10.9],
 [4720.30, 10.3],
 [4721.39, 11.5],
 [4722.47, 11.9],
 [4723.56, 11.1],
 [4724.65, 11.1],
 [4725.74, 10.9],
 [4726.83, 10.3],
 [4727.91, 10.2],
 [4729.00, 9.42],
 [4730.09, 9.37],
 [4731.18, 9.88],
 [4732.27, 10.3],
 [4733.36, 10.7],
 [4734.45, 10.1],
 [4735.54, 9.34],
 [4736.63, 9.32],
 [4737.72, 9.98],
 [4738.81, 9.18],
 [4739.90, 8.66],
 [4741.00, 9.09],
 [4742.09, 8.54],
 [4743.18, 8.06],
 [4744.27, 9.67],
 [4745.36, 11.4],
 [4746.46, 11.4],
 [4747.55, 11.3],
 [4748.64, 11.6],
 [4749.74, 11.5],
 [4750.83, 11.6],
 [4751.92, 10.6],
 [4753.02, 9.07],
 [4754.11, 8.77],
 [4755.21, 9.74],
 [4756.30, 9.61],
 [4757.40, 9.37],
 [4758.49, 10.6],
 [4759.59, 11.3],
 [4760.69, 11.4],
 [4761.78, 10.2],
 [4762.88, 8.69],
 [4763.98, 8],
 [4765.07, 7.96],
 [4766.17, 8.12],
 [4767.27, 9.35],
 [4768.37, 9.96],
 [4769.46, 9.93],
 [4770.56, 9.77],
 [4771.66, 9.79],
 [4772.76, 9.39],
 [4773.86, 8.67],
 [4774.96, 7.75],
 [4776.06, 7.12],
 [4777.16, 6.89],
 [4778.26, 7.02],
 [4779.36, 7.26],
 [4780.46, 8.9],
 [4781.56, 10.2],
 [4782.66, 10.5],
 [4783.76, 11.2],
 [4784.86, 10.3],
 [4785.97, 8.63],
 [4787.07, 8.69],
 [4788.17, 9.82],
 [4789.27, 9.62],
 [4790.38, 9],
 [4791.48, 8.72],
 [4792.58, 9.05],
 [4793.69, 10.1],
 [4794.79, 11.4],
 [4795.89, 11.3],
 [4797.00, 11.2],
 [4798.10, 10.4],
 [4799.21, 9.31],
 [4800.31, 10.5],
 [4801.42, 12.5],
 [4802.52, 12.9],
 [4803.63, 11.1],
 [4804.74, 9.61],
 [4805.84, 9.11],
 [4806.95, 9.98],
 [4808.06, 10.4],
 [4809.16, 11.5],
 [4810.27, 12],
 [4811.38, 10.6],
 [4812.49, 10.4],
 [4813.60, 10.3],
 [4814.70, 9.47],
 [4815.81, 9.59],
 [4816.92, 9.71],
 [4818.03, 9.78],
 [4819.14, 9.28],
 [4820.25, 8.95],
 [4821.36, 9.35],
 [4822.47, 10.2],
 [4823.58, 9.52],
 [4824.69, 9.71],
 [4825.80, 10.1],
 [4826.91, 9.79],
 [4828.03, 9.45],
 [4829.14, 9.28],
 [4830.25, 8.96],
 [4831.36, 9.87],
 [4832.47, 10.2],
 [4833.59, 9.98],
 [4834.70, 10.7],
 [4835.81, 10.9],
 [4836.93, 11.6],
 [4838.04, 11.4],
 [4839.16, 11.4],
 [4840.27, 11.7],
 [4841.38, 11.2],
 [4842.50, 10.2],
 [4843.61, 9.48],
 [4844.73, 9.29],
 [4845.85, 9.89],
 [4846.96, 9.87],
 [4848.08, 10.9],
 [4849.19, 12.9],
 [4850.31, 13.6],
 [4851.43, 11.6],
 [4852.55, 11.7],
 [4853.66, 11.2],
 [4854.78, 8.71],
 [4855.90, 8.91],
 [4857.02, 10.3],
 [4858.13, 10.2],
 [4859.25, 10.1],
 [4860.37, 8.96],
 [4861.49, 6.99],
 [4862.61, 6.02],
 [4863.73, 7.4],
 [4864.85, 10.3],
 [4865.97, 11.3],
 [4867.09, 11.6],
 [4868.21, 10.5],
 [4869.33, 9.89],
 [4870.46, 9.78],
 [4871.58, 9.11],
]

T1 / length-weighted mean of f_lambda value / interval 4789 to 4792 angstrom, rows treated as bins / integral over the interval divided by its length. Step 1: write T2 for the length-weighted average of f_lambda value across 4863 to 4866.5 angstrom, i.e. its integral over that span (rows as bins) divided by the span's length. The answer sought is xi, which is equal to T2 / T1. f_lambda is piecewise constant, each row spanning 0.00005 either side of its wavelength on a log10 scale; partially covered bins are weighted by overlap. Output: 1.05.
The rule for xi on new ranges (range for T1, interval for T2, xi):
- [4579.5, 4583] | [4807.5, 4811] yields 1.18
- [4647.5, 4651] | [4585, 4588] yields 0.93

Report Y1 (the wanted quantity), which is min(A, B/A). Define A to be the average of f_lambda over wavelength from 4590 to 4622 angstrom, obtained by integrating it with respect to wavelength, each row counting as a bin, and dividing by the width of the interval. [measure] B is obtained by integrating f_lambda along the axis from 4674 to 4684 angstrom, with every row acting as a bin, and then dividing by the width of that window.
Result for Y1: 1.11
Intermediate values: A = 9.3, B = 10.3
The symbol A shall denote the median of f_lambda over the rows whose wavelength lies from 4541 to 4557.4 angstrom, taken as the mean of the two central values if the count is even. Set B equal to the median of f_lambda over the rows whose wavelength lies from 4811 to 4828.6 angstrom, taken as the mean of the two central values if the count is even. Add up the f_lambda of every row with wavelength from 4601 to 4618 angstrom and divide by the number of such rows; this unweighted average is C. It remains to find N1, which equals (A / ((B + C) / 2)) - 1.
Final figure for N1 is -0.052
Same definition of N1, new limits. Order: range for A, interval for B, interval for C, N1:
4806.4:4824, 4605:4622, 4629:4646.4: -0.029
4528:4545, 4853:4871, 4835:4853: -0.125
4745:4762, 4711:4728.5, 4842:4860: 0.009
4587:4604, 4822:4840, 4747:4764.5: -0.181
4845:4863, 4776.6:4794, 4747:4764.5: 0.055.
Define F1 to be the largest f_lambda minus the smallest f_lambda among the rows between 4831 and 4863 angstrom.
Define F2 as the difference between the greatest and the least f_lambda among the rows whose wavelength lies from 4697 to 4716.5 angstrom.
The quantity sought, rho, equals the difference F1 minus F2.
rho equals 2.9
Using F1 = 8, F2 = 4.7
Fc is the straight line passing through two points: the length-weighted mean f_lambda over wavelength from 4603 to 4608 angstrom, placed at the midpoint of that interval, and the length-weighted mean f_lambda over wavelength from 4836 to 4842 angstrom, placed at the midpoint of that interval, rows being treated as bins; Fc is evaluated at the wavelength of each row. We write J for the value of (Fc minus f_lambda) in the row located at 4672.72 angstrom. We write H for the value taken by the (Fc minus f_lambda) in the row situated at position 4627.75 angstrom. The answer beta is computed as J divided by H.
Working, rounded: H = 0.8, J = -0.9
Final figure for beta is -1.12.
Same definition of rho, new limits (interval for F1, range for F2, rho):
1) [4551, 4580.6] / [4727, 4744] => 1.4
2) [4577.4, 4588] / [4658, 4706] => -2.8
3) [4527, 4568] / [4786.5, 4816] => 1.6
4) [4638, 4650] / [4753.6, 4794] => -3.0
